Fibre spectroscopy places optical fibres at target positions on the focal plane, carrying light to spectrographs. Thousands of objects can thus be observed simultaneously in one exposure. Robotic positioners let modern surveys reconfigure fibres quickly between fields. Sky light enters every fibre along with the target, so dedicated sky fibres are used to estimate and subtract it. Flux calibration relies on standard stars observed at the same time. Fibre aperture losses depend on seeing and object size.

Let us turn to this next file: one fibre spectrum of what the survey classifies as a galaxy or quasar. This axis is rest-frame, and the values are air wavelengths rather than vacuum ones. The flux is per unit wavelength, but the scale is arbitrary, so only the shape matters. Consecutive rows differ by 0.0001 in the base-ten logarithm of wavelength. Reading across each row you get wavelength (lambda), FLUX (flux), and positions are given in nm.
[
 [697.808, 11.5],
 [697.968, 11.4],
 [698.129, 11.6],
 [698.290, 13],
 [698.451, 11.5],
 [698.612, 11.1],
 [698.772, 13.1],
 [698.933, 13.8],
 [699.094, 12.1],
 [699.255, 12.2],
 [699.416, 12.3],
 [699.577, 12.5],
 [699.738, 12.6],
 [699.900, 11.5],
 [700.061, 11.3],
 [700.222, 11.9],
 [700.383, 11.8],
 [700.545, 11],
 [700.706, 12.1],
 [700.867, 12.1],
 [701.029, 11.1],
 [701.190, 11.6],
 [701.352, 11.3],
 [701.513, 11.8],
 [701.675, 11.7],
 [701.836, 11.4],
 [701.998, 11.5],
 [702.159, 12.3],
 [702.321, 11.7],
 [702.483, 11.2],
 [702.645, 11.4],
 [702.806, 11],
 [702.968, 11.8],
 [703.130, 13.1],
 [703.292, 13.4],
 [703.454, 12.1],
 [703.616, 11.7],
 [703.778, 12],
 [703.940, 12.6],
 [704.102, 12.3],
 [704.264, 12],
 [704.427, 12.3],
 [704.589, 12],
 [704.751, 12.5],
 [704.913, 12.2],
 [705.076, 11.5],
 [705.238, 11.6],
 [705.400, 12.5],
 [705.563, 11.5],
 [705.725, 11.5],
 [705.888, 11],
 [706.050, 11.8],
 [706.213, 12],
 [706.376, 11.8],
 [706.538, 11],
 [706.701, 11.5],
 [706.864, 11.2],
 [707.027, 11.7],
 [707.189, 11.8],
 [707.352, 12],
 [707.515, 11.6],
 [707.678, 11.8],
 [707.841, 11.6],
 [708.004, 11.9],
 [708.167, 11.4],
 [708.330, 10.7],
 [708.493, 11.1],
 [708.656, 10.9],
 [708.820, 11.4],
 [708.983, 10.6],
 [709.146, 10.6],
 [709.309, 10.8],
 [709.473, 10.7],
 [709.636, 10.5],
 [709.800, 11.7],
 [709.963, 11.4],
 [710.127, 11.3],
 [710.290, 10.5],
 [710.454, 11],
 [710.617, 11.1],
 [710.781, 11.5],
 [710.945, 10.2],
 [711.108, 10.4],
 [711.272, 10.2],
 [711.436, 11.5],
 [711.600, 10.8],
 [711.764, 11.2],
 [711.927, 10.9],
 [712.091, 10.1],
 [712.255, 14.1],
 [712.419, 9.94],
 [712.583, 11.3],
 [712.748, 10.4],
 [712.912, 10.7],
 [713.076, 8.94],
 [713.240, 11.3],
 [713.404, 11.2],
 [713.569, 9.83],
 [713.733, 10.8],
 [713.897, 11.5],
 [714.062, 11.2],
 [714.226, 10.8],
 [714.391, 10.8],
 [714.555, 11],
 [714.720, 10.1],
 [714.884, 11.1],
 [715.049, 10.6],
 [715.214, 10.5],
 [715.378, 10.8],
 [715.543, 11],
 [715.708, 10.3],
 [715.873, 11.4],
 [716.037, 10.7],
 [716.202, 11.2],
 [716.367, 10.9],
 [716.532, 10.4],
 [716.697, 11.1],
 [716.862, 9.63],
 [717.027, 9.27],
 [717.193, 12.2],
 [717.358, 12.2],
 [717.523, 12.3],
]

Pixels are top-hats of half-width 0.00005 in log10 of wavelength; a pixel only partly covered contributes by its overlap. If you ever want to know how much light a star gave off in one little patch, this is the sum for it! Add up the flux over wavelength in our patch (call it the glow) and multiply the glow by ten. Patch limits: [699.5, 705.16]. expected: 673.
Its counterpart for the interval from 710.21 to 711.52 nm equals 141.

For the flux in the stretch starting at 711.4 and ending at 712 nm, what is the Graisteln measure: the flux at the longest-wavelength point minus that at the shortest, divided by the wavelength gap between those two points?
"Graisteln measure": -1.2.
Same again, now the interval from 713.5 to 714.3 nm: 1.5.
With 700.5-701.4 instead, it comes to 0.4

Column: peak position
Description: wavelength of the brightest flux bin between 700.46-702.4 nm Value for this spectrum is 702.159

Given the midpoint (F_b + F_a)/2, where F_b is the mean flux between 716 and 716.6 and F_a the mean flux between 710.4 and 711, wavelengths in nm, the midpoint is 10.9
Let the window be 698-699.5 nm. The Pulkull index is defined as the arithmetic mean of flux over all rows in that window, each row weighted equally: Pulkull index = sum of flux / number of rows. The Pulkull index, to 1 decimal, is 12.3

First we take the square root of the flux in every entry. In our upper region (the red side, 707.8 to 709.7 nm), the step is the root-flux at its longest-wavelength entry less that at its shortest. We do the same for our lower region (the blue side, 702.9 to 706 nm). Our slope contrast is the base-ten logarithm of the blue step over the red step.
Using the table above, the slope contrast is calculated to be -0.15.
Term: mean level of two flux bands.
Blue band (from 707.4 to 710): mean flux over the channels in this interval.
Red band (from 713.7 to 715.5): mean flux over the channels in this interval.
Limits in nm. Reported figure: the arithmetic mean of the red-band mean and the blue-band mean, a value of 11.0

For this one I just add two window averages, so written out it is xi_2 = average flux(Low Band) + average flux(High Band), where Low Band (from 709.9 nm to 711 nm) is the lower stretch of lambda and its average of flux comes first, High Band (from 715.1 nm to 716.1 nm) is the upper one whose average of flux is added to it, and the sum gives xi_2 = 21.8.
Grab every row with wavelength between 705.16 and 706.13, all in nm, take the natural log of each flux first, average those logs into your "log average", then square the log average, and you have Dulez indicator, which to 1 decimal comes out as 6.0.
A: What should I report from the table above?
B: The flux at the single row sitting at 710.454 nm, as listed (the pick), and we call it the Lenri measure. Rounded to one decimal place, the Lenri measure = 11.0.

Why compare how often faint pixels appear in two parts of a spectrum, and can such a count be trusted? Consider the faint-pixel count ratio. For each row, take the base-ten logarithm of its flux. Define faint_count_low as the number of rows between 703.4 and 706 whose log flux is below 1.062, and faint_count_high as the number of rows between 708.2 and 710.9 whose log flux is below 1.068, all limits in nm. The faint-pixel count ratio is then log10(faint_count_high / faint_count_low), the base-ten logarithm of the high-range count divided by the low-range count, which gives 0.6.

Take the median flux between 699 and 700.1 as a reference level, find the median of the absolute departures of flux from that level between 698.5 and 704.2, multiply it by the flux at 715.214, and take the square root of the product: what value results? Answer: 2.3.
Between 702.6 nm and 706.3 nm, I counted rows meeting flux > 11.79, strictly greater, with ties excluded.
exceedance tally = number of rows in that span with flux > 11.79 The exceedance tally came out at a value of 15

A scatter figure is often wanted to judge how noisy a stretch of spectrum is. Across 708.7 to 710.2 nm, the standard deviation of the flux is 0.4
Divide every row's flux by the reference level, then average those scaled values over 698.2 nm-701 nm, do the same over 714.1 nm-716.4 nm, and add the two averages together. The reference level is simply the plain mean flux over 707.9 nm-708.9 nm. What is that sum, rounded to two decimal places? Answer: 2.04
